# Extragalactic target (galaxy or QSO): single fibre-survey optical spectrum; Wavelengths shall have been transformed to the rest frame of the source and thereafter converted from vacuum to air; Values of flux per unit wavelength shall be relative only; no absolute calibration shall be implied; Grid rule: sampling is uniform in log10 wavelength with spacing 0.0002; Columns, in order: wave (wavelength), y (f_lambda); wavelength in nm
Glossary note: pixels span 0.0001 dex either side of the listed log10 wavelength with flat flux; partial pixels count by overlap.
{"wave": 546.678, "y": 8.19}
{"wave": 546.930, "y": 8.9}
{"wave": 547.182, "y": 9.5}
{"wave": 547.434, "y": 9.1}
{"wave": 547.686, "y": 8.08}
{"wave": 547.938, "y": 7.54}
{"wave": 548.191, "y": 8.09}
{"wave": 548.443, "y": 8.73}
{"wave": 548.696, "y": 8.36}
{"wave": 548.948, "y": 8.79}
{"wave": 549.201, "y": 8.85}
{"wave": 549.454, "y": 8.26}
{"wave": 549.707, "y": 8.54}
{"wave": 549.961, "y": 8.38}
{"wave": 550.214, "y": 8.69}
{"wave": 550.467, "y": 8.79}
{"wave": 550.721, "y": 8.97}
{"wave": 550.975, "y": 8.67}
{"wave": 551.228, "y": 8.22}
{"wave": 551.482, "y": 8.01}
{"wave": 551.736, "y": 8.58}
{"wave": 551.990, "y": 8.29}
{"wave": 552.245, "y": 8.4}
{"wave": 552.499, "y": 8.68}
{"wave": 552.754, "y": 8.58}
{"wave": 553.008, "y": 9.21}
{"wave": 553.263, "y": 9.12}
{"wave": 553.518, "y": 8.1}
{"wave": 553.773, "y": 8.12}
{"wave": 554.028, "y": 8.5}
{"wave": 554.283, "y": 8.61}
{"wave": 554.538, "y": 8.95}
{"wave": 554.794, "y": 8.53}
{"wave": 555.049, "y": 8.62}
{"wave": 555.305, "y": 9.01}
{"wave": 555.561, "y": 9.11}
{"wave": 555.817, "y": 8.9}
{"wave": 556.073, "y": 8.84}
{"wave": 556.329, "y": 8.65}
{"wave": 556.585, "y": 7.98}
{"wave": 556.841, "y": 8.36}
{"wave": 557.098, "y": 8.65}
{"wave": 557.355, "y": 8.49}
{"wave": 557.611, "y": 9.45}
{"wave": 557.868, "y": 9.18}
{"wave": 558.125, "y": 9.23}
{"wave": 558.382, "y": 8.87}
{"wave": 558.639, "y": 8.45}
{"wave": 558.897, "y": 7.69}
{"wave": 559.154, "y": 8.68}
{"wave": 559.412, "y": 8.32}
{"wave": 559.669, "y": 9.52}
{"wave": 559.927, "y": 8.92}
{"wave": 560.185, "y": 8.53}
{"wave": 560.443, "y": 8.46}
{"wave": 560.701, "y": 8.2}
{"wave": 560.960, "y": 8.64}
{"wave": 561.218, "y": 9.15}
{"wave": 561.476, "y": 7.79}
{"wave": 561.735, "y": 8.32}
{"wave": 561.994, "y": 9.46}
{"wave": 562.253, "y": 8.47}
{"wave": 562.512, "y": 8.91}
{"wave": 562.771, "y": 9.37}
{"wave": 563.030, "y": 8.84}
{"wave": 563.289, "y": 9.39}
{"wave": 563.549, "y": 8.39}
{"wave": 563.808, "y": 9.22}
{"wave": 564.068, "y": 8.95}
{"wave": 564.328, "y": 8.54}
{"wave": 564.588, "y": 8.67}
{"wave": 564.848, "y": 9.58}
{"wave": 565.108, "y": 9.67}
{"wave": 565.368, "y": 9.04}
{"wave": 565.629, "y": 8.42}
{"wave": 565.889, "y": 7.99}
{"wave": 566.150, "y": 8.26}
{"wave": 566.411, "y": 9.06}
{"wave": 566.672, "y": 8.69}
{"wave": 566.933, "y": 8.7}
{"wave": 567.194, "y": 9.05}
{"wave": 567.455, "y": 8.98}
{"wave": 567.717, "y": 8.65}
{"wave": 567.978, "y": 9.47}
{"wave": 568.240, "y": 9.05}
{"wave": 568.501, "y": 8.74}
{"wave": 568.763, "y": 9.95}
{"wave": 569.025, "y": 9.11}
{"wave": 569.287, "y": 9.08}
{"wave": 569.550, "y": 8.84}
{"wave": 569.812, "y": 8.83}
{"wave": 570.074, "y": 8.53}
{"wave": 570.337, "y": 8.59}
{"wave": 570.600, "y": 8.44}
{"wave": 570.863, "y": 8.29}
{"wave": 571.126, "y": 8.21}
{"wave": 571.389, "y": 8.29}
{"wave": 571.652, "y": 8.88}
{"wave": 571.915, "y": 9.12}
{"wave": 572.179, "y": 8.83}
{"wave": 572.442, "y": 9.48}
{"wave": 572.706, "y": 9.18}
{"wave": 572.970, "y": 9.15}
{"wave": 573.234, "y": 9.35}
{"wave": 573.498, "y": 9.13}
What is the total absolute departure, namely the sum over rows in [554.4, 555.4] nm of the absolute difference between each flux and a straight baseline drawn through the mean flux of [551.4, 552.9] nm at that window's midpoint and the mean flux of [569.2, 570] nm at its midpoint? 1.1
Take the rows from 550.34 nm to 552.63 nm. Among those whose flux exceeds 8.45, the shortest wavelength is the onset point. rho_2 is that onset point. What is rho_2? 550.467 nm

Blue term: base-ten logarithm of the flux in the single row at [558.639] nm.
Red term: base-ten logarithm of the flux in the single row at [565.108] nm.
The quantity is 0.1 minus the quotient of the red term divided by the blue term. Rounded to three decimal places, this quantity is -0.963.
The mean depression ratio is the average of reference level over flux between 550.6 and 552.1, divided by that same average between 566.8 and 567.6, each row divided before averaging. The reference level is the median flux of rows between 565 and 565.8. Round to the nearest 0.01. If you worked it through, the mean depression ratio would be 1.05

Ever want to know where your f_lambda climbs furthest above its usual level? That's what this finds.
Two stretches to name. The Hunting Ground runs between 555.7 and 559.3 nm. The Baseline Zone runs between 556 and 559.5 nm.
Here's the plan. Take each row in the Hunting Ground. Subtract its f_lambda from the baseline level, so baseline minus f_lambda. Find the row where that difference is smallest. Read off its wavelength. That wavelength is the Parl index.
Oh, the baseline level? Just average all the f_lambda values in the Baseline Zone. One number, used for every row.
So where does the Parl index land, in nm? 557.611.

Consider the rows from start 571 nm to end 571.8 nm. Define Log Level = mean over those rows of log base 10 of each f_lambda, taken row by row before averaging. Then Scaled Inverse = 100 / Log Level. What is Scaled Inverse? 108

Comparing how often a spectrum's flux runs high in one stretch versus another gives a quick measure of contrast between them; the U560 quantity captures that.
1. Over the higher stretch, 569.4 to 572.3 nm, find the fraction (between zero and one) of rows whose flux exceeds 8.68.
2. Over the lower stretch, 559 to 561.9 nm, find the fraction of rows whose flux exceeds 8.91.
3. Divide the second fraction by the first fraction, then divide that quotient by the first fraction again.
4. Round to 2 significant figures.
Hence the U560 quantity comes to 1.3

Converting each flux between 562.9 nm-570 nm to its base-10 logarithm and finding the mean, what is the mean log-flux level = 0.950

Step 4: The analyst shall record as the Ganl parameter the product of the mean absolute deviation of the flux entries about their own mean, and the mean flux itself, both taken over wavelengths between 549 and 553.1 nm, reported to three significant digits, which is 2.02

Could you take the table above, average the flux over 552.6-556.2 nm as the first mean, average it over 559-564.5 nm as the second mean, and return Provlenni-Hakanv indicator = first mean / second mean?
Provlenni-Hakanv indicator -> 0.996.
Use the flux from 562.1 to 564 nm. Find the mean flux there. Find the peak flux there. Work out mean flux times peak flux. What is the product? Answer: 84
